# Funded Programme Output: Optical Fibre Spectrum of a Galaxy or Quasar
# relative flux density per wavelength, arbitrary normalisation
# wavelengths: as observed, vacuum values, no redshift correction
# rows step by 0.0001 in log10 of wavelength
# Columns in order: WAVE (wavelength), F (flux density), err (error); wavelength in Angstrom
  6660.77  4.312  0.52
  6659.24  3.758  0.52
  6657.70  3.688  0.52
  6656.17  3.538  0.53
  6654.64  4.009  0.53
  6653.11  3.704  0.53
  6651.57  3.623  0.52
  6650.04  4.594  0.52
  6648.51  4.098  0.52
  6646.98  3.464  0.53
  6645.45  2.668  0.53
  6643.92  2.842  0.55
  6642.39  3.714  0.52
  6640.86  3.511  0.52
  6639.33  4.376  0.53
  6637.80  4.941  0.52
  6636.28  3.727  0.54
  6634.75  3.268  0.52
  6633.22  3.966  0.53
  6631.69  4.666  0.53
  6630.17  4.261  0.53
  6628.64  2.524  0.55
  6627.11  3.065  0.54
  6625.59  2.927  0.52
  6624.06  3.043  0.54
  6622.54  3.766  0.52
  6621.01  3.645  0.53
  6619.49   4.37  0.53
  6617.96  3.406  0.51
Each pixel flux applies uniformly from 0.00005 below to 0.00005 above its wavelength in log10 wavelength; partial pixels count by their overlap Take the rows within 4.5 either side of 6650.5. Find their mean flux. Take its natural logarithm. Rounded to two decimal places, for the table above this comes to 1.36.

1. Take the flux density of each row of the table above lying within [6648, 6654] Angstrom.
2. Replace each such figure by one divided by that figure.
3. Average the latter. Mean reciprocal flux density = 0.252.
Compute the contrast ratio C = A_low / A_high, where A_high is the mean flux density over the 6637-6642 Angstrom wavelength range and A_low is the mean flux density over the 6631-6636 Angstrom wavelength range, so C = 0.93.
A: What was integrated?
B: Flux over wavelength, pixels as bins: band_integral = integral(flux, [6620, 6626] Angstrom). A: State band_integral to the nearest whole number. 20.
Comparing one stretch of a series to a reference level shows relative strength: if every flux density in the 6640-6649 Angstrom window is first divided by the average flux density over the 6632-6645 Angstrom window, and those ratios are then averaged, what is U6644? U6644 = 0.89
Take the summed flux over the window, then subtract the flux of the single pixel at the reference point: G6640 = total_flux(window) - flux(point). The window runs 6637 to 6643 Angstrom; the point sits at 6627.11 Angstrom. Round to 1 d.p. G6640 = 13.5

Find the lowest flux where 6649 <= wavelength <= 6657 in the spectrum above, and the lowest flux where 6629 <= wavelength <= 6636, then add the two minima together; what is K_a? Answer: 6.8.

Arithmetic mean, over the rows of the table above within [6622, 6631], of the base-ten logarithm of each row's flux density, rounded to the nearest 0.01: 0.51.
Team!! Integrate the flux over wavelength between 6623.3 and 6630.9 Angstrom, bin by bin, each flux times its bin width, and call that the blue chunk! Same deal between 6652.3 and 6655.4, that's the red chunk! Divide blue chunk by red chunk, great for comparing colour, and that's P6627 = 2.0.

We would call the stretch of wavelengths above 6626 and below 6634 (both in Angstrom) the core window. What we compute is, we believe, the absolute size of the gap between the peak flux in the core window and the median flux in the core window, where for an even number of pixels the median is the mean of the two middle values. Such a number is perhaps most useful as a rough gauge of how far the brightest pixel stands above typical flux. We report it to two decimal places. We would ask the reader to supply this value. 0.70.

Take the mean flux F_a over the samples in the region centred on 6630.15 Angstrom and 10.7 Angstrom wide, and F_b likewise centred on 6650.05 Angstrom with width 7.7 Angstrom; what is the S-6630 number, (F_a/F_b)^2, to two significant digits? 0.82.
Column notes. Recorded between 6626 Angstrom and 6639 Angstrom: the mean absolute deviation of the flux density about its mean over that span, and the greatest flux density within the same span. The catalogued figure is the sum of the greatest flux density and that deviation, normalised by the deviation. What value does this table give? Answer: 8.5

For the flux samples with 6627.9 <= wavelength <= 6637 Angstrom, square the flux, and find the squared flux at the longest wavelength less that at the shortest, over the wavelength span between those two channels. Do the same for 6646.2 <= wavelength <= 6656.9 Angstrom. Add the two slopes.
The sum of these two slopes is 1.0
